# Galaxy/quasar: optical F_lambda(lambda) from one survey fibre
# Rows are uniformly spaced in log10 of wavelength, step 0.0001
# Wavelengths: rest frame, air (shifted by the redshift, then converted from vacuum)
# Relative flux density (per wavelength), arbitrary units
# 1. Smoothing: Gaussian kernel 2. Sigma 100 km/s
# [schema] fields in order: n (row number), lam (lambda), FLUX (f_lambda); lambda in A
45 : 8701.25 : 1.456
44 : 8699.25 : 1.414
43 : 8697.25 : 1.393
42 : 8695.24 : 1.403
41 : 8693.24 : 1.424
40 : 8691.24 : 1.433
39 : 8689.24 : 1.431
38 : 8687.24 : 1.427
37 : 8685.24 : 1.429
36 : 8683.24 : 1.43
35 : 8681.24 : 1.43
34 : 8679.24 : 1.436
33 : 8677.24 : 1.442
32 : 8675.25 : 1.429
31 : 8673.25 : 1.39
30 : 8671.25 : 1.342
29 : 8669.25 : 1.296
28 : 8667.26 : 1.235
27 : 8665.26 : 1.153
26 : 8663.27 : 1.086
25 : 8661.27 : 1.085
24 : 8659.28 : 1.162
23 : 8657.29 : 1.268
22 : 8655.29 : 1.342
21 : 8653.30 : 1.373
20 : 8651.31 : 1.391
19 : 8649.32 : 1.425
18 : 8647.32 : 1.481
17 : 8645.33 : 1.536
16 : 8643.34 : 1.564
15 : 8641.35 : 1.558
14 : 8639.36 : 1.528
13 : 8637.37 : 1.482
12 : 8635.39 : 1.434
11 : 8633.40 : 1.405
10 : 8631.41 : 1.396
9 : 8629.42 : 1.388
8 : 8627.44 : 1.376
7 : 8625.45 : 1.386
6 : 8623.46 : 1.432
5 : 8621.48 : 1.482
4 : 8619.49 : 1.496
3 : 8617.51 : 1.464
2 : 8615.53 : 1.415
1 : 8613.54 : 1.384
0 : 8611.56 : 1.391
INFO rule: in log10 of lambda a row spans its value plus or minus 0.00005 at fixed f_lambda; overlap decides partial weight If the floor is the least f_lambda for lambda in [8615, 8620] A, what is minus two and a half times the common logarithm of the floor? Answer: -0.38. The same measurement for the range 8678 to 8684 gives -0.39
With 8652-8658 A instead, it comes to -0.26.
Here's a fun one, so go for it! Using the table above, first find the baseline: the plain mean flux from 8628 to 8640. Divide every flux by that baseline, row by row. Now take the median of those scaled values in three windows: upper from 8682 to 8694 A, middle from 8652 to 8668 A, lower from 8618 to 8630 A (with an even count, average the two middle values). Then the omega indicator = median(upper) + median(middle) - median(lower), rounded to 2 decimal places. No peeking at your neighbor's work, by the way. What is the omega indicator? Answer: 0.85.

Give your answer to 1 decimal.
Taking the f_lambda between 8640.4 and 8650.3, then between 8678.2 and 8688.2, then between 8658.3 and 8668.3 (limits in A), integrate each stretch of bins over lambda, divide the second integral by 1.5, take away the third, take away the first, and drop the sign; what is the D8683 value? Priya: 16.9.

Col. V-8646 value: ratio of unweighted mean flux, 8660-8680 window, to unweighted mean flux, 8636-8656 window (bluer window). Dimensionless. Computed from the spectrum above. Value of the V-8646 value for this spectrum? 0.88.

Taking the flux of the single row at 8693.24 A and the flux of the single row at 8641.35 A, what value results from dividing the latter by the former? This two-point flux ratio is 1.09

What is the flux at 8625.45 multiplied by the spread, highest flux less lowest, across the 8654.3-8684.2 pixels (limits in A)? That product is 0.49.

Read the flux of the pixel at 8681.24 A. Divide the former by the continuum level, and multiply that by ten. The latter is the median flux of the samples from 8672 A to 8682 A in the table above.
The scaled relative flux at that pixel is 10.0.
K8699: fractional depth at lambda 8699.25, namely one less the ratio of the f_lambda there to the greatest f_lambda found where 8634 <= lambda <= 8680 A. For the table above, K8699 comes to 0.096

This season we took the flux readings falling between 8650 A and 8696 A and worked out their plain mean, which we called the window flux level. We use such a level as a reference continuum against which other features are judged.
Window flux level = 1.34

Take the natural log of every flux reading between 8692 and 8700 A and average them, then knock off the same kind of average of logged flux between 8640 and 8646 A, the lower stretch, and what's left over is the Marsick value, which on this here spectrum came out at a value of -0.097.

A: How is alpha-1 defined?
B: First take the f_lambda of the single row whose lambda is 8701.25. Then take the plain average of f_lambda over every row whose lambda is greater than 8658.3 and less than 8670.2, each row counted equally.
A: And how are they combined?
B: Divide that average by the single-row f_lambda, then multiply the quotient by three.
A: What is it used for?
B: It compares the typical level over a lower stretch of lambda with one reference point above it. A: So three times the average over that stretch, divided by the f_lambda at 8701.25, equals 2.4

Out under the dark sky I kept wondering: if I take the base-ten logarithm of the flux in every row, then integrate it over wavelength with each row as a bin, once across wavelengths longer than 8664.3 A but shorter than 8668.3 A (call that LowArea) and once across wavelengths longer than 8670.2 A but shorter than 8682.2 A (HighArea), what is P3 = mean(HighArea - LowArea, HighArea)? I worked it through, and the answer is 1.6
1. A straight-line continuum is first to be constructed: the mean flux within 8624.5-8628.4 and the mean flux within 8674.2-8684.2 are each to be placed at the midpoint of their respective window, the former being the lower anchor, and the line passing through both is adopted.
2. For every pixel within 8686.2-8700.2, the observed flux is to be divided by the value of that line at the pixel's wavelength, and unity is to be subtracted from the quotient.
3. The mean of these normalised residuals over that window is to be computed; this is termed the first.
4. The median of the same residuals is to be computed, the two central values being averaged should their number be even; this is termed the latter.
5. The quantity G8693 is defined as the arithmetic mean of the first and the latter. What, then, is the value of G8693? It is -0.018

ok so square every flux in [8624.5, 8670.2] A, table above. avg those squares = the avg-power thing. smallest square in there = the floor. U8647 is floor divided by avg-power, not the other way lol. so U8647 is 0.63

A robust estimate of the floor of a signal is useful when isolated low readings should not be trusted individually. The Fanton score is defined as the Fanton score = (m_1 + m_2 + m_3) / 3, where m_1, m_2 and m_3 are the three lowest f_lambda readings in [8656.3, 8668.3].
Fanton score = 1.11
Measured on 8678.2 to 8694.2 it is 1.43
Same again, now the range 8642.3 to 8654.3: 1.40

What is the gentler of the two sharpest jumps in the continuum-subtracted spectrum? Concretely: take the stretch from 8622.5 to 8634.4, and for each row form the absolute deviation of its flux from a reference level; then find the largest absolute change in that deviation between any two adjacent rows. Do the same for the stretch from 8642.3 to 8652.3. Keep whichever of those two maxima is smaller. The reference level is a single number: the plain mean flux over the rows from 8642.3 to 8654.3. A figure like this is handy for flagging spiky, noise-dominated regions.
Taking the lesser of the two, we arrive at 0.046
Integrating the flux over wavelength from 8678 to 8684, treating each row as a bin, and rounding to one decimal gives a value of 8.6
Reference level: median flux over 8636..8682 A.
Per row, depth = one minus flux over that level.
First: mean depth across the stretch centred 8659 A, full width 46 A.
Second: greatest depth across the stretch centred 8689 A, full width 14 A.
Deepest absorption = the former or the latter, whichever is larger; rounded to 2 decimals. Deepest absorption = 0.02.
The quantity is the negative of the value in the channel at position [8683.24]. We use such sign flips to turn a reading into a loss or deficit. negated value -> -1.430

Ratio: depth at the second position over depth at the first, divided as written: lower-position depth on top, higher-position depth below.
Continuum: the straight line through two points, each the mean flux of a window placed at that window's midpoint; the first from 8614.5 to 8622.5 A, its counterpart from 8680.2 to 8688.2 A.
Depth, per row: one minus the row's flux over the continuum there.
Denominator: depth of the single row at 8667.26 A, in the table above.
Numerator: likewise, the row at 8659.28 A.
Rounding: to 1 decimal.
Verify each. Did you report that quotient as 1.4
